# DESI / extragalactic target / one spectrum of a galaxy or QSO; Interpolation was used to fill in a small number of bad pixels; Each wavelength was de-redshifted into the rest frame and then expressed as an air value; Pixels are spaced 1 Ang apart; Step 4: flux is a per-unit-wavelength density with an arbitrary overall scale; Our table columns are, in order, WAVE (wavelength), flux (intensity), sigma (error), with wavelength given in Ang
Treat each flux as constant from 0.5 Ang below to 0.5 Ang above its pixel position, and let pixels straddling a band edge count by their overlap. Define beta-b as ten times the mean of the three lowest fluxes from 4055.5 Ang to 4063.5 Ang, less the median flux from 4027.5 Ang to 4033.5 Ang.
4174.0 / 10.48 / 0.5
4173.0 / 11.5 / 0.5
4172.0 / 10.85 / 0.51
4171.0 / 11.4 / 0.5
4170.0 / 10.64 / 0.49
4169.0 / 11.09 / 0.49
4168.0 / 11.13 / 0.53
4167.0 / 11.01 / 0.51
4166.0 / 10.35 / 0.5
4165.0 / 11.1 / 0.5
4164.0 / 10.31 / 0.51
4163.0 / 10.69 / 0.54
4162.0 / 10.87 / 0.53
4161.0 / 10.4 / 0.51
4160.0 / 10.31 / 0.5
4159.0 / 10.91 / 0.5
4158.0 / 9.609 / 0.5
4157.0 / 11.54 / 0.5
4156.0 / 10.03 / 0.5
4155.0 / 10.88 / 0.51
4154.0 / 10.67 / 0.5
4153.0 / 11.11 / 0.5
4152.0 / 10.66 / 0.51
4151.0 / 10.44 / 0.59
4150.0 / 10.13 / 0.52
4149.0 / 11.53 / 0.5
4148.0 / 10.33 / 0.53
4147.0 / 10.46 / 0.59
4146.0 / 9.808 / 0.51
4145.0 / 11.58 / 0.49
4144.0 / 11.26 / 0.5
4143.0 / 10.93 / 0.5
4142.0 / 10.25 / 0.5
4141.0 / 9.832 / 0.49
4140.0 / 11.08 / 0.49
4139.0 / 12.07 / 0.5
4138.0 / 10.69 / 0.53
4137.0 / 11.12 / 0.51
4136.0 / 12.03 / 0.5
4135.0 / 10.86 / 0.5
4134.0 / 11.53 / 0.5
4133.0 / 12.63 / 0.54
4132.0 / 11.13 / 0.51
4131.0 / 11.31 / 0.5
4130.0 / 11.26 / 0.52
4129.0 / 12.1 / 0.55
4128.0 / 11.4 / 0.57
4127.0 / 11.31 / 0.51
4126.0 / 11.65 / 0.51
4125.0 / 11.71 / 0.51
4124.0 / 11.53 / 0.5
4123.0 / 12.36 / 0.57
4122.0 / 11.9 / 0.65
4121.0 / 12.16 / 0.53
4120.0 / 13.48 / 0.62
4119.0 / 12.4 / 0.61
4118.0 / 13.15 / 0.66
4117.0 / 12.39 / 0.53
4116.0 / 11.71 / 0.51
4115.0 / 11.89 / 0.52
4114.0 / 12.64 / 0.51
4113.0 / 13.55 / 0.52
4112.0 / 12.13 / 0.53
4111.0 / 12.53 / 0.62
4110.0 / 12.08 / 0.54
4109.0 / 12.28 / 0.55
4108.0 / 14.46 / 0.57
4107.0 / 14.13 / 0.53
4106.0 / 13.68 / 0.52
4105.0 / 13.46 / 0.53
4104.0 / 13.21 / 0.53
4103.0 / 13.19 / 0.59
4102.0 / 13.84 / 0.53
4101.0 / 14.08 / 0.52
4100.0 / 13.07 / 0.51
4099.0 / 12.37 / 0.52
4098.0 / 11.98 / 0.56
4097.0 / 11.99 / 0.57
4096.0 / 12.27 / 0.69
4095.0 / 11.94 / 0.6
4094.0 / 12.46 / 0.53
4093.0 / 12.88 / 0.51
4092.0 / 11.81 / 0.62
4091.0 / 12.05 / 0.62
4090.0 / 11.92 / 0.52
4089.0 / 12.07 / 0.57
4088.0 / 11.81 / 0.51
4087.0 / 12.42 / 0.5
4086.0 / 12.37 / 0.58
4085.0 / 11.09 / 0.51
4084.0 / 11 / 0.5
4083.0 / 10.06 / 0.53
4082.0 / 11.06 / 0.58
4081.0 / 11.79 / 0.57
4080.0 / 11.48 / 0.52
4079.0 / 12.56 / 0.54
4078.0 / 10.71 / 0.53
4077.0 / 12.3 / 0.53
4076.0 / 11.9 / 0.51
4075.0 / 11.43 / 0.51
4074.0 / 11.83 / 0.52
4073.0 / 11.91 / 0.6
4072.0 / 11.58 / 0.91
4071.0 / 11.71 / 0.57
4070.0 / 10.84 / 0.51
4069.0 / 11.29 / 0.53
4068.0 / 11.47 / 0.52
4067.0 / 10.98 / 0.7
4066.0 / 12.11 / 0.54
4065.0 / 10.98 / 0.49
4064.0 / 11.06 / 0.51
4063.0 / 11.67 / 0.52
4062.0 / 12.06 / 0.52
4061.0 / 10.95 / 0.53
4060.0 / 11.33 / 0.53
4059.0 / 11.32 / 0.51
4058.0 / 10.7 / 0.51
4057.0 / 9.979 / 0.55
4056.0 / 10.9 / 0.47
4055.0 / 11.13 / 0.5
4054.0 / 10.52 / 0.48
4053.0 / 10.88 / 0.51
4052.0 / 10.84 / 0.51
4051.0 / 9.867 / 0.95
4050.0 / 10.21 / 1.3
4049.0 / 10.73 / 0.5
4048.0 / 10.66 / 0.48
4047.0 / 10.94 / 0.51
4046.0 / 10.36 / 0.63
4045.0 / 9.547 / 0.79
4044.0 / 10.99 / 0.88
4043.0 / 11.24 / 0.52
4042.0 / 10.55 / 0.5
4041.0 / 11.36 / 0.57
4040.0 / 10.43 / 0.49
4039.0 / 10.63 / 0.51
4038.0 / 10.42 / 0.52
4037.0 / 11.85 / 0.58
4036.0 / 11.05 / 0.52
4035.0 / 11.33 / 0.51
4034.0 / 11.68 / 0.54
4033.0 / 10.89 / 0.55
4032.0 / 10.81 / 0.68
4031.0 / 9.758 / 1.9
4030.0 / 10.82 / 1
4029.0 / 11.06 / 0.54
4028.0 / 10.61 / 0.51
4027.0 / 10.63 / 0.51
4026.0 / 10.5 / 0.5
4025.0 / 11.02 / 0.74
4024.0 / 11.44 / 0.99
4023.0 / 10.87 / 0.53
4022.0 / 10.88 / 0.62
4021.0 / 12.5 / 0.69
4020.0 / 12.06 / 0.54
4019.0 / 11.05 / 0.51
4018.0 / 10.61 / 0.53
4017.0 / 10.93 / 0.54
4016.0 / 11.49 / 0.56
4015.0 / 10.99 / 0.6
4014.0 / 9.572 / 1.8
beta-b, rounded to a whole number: 94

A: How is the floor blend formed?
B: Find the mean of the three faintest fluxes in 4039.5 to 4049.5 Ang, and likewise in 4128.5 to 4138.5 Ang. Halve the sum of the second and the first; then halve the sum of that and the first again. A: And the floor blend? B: 10.3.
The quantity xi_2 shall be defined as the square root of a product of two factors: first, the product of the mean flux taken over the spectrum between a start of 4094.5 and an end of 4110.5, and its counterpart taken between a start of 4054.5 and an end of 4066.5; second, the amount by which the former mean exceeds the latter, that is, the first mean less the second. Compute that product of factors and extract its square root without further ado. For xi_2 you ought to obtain 16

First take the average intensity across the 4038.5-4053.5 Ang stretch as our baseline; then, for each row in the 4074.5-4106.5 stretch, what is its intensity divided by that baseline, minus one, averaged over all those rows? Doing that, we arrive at 0.15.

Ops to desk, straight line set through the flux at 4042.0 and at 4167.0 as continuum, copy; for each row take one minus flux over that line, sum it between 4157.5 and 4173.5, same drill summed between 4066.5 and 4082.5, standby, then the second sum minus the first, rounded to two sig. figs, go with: -1.7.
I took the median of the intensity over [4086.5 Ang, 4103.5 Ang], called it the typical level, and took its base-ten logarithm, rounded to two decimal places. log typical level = 1.09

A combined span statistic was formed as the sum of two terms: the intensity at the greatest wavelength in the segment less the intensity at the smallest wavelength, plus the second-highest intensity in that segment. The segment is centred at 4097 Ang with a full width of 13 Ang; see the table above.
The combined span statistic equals 15.0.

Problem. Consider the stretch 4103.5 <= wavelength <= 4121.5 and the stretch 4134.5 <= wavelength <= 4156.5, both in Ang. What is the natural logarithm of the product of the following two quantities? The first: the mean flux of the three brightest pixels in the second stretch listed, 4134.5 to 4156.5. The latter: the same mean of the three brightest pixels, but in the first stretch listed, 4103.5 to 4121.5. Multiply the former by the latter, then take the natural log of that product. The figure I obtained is 5.12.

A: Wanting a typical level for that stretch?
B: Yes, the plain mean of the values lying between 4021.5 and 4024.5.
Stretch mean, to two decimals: 11.06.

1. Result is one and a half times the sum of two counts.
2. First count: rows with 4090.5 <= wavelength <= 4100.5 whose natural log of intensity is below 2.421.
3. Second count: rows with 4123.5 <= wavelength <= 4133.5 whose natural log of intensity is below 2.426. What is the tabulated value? 6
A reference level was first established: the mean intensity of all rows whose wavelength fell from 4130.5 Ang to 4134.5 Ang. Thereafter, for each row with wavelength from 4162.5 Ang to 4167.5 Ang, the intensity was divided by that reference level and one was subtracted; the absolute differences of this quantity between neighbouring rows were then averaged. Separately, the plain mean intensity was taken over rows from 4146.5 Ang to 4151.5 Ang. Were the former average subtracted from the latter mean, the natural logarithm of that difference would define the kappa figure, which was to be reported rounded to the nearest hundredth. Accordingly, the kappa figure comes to 2.35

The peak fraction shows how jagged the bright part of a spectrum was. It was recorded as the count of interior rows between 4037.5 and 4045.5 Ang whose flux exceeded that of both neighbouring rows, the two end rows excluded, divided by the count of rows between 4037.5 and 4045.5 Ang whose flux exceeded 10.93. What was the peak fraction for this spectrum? 1.0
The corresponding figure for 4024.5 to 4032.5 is 1.0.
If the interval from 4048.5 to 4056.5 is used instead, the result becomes 2.0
